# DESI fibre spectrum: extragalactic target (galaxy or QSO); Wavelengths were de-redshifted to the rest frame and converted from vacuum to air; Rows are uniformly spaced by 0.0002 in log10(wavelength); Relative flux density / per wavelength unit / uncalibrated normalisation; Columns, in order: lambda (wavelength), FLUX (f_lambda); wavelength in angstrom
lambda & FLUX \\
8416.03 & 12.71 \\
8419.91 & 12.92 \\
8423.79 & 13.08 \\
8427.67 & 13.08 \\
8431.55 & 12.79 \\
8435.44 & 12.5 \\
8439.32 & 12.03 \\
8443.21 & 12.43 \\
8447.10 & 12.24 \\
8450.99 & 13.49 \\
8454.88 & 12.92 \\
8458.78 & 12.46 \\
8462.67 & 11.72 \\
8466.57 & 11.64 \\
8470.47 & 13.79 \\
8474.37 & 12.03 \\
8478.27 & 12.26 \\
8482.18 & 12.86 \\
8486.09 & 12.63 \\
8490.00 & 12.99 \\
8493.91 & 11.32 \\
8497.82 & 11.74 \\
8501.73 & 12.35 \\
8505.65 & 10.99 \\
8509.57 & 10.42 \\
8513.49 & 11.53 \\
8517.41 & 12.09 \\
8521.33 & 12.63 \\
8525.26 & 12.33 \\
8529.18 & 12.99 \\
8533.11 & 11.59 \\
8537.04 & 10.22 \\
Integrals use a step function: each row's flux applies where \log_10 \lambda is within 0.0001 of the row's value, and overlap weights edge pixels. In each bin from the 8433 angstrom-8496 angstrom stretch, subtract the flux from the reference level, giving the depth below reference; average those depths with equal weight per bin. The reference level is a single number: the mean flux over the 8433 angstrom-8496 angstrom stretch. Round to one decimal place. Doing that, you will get 0.0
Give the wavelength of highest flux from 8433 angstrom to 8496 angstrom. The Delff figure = 8470.47 angstrom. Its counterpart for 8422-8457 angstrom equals 8450.99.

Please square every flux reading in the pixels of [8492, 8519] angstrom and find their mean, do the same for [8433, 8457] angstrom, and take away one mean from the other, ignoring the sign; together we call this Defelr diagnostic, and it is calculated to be 27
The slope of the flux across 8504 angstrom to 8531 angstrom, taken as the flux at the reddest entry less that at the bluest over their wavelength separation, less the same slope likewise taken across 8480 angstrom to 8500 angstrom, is 0.16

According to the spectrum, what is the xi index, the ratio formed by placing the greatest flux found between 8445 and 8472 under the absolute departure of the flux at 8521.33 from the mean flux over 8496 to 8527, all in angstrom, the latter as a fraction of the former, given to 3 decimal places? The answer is 0.063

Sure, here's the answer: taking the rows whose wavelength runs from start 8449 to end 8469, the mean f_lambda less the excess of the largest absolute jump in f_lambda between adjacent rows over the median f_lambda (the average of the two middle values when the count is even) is 24.2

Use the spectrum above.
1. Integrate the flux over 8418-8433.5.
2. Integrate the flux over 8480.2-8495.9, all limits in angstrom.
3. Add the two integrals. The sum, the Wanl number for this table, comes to 396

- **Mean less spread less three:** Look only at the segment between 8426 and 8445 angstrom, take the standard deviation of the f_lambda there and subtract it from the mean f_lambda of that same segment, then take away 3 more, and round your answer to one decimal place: 9.2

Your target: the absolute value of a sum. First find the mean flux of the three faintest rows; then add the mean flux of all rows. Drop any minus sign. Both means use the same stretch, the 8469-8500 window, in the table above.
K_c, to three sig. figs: 24.1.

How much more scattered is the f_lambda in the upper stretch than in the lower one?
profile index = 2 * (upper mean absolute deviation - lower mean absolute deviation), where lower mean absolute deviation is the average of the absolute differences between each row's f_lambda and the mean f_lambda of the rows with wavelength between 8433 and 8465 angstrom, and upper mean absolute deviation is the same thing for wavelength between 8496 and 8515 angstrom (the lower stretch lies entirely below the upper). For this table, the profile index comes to 0.4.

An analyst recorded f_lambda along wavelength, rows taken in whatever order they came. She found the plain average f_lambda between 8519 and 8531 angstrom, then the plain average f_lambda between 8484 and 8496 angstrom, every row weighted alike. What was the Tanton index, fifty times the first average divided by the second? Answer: 51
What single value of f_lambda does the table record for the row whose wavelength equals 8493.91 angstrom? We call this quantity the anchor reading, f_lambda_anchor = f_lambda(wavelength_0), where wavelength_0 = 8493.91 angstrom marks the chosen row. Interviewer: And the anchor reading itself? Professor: 11.32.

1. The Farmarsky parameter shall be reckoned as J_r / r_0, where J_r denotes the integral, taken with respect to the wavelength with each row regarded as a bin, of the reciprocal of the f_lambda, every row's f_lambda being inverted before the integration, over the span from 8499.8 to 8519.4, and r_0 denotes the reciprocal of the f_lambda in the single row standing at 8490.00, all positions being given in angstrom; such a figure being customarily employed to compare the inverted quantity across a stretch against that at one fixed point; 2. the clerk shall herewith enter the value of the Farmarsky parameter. 22.3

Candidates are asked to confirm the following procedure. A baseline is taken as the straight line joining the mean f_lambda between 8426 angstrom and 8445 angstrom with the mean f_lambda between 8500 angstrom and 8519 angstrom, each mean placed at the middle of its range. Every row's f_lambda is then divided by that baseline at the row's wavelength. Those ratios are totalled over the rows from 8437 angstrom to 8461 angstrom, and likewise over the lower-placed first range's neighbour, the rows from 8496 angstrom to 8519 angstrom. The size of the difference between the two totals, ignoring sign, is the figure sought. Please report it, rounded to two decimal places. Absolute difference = 0.10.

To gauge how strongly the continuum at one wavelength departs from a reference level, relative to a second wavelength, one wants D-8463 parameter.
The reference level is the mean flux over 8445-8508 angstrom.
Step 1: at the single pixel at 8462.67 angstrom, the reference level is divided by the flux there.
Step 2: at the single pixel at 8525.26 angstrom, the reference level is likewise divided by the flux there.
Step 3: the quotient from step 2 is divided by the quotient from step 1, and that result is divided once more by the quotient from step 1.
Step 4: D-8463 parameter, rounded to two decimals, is 0.90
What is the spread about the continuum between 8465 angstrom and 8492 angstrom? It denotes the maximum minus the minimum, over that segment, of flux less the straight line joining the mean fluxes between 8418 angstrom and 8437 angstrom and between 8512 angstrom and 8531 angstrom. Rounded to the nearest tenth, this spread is 2.2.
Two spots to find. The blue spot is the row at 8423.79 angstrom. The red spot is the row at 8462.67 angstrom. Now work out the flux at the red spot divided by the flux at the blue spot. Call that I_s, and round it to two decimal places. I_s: 0.90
